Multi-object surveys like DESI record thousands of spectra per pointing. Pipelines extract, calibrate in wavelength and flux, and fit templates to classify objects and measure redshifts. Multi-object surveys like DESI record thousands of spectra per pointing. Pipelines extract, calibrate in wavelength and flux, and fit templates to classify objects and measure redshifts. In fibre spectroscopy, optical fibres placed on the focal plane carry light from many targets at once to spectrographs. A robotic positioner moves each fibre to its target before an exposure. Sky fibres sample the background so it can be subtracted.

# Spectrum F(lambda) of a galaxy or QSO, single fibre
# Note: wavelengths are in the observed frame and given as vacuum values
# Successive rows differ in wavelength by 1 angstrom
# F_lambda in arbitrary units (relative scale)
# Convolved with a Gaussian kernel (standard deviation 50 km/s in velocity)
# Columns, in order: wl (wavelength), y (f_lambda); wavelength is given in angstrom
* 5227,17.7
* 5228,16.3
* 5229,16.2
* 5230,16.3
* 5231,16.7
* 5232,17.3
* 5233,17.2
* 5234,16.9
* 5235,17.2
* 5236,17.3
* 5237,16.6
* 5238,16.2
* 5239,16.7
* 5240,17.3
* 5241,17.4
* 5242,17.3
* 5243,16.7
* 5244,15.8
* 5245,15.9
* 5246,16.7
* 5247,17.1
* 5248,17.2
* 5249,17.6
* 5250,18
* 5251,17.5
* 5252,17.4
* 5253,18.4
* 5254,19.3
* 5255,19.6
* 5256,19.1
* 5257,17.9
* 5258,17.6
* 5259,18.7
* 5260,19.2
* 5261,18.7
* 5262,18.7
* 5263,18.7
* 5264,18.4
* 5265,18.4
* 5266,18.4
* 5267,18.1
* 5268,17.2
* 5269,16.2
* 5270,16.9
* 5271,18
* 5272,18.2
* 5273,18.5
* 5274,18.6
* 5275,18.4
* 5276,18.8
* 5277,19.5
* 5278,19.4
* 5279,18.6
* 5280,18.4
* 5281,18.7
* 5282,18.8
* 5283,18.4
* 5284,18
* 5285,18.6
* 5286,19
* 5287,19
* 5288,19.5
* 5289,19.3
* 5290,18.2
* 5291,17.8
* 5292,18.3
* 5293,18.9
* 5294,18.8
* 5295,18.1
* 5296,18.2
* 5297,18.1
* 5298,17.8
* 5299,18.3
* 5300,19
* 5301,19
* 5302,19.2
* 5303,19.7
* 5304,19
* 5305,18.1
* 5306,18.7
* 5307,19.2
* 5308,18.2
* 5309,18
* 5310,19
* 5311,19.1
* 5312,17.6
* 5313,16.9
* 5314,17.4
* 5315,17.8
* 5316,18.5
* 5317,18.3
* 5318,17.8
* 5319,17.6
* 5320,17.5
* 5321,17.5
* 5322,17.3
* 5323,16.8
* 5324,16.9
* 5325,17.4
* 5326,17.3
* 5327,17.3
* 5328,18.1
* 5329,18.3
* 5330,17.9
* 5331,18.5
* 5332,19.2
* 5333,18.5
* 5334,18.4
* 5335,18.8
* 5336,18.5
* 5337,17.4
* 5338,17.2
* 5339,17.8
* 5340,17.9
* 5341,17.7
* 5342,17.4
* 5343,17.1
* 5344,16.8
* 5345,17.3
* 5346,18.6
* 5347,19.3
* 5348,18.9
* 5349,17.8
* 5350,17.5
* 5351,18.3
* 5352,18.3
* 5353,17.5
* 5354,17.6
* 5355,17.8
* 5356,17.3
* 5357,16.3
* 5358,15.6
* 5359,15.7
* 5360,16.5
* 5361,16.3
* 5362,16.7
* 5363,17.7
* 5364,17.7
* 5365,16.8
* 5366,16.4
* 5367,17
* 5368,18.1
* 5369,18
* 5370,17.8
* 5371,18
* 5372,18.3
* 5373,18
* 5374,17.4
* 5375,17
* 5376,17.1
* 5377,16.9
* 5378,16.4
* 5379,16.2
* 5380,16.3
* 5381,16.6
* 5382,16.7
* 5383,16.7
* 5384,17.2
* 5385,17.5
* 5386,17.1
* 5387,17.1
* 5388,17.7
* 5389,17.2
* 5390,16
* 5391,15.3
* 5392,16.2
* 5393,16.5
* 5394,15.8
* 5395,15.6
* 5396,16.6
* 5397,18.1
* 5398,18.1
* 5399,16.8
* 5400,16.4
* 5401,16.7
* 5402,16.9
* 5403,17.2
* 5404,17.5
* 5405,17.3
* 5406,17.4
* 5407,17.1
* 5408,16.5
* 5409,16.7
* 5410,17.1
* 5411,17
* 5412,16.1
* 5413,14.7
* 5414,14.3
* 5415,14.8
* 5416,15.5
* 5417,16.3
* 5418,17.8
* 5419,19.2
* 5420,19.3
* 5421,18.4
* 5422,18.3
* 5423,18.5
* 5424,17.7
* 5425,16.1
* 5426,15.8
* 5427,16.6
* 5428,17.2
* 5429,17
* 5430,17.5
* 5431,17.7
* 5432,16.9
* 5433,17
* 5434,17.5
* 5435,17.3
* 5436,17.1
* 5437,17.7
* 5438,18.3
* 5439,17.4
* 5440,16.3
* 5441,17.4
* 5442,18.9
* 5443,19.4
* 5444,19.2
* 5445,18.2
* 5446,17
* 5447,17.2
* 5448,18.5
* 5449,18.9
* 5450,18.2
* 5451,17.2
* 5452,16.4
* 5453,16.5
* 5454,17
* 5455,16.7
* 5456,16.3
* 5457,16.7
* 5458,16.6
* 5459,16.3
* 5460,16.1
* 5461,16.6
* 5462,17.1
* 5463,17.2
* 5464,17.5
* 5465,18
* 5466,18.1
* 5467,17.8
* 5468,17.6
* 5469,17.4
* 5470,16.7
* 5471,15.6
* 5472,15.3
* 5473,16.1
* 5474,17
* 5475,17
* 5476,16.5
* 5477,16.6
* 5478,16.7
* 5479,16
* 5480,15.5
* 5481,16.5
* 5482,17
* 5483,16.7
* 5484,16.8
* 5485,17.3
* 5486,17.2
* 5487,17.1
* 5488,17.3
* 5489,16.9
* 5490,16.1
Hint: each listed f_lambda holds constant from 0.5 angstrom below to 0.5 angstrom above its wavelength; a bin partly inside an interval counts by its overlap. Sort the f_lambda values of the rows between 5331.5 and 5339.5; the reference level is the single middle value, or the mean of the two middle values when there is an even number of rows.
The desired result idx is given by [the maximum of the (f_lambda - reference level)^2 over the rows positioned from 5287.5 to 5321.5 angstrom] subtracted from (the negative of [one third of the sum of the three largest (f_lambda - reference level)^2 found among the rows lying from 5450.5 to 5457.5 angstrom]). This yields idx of -7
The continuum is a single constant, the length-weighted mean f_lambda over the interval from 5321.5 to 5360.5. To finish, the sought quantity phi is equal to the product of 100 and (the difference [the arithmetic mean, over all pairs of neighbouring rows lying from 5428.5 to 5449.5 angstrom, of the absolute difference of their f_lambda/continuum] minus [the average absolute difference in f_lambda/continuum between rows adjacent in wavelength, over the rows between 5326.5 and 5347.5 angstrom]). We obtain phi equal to 0.93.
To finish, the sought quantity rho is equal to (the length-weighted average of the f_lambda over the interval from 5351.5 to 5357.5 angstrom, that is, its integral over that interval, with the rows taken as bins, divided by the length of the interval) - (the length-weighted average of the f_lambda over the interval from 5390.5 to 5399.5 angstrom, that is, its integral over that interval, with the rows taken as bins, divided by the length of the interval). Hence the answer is 0.9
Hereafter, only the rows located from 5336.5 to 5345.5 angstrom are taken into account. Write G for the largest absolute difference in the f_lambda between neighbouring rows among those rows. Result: 0.6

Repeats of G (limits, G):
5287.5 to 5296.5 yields 1.1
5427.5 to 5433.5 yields 0.8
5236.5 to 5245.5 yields 0.9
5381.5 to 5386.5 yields 0.5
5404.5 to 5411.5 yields 0.6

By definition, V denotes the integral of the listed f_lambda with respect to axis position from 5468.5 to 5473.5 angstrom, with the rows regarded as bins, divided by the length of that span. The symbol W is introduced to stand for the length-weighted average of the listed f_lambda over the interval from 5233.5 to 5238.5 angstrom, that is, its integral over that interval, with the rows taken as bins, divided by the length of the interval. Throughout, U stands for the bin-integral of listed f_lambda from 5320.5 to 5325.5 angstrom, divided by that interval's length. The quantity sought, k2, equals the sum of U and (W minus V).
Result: 17.8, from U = 17.2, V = 16.2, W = 16.8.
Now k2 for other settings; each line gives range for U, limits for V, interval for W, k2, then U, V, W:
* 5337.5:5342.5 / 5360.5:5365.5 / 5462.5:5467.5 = 18.3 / 17.6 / 17.0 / 17.7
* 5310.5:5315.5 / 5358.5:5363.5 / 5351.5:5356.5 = 18.9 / 17.8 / 16.6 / 17.7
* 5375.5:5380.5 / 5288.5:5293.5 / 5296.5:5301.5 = 16.5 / 16.6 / 18.5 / 18.4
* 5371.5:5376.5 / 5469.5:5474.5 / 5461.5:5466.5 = 19.0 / 17.6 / 16.1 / 17.6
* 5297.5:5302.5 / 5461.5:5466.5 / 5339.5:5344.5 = 18.5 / 18.7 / 17.6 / 17.4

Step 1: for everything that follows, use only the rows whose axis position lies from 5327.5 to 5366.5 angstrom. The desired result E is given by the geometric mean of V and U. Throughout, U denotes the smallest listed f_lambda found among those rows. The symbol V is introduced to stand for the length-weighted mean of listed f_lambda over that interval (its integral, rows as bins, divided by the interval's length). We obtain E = 16.6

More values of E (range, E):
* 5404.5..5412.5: 16.5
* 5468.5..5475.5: 15.9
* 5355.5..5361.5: 15.9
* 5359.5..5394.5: 16.1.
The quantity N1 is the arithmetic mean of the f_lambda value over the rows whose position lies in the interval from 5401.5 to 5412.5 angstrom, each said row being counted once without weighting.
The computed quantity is 17.0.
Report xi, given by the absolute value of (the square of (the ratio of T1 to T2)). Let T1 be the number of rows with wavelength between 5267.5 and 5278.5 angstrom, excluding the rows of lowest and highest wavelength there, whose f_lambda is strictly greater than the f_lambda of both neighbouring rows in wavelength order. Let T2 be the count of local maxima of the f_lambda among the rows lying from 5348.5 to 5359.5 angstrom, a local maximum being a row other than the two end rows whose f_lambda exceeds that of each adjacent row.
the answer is 4.0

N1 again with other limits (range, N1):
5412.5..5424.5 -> 17.1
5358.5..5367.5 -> 16.8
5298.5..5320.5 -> 18.4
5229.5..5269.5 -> 17.6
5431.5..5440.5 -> 17.3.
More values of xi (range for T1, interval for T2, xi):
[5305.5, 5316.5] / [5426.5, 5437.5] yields 0.4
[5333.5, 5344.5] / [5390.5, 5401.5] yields 4.0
